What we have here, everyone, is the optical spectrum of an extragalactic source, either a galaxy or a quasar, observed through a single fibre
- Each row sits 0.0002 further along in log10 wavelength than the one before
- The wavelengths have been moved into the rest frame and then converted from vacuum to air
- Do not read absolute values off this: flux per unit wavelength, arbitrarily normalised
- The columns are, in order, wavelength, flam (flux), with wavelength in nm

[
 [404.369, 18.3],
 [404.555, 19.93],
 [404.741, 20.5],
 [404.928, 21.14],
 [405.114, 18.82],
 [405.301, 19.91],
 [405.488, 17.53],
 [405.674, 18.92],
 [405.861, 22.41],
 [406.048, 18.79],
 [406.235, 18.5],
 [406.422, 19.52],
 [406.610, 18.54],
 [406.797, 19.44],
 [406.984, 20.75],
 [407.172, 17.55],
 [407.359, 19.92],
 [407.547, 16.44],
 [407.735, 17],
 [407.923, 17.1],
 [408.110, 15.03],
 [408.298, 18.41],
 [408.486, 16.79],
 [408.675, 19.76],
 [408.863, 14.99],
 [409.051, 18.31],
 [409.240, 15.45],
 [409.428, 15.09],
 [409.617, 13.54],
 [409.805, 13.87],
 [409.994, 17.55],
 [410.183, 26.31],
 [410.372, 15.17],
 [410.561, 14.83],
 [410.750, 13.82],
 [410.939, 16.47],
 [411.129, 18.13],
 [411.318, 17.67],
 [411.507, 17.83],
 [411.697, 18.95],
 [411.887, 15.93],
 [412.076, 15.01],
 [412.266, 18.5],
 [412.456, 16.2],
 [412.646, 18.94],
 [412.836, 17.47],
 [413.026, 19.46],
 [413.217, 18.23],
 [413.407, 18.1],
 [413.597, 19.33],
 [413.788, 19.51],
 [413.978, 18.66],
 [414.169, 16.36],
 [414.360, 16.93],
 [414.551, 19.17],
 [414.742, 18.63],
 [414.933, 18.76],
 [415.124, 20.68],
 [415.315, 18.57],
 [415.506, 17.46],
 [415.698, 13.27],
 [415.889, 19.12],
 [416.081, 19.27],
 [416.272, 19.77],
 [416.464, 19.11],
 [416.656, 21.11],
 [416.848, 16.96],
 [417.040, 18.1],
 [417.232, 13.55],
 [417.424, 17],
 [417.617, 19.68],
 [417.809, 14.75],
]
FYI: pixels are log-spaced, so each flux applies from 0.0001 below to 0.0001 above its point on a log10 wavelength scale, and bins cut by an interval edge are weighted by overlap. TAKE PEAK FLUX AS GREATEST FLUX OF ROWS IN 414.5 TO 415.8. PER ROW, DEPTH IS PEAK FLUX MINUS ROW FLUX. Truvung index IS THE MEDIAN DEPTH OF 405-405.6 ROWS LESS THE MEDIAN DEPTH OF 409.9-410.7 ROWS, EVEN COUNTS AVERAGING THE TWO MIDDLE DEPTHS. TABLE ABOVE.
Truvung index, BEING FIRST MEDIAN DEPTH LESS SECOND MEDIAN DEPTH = -2.5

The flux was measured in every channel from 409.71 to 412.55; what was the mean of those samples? 17.1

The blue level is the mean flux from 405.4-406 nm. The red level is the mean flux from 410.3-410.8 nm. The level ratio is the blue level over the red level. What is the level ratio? 1.34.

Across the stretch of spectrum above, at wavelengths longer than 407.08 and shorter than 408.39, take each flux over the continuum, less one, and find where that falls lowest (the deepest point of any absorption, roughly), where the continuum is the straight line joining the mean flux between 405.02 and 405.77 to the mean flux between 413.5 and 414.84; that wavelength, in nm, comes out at 408.110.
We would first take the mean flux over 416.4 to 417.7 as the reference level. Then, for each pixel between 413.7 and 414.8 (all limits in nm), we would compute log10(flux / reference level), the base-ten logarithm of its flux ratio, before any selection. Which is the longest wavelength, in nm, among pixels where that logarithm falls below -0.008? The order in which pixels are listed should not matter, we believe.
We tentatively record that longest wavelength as 414.360 nm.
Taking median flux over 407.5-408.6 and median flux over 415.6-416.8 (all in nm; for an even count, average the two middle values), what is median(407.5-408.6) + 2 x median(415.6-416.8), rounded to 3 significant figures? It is 55.3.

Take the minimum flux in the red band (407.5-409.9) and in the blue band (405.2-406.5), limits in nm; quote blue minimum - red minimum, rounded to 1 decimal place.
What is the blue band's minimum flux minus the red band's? 4.0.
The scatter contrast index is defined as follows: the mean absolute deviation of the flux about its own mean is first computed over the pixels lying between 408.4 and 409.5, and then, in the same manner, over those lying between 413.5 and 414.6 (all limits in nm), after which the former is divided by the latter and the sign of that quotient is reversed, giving -1.4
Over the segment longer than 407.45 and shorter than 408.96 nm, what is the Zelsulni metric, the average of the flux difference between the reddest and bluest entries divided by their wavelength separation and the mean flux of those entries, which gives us 7.9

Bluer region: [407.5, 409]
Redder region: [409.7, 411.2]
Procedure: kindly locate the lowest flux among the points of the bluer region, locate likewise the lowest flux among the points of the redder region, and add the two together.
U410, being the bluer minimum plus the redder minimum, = 28.8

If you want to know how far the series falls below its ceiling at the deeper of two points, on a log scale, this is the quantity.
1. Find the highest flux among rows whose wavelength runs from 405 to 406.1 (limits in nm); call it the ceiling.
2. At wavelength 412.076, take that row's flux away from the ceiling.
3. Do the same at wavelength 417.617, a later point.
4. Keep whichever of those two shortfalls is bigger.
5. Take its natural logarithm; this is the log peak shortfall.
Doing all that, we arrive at 2.0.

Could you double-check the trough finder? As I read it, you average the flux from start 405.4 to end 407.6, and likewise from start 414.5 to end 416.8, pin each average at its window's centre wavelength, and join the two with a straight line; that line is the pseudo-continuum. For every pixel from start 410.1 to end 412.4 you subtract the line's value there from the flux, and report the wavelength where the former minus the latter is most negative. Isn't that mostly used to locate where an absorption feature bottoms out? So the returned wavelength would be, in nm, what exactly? 410.750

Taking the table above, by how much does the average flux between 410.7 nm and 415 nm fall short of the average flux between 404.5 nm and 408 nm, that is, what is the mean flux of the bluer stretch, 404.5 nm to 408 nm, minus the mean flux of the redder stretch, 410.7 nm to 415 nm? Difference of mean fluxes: 1.3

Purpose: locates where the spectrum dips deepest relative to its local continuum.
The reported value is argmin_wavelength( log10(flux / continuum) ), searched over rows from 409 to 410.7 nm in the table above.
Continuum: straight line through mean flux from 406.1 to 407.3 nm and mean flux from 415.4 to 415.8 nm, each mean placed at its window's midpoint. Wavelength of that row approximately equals 409.617 nm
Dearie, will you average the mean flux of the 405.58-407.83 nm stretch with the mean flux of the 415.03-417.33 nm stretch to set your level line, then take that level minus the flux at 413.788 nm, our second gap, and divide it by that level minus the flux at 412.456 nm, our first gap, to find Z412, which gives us -0.4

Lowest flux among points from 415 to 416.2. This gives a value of 13.27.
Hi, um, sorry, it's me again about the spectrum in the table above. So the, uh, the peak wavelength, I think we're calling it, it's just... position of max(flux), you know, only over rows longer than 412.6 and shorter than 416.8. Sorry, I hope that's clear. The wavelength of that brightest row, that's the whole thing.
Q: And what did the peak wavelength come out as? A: 416.656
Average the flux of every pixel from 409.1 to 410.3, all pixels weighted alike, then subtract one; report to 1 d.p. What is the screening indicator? 16.0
